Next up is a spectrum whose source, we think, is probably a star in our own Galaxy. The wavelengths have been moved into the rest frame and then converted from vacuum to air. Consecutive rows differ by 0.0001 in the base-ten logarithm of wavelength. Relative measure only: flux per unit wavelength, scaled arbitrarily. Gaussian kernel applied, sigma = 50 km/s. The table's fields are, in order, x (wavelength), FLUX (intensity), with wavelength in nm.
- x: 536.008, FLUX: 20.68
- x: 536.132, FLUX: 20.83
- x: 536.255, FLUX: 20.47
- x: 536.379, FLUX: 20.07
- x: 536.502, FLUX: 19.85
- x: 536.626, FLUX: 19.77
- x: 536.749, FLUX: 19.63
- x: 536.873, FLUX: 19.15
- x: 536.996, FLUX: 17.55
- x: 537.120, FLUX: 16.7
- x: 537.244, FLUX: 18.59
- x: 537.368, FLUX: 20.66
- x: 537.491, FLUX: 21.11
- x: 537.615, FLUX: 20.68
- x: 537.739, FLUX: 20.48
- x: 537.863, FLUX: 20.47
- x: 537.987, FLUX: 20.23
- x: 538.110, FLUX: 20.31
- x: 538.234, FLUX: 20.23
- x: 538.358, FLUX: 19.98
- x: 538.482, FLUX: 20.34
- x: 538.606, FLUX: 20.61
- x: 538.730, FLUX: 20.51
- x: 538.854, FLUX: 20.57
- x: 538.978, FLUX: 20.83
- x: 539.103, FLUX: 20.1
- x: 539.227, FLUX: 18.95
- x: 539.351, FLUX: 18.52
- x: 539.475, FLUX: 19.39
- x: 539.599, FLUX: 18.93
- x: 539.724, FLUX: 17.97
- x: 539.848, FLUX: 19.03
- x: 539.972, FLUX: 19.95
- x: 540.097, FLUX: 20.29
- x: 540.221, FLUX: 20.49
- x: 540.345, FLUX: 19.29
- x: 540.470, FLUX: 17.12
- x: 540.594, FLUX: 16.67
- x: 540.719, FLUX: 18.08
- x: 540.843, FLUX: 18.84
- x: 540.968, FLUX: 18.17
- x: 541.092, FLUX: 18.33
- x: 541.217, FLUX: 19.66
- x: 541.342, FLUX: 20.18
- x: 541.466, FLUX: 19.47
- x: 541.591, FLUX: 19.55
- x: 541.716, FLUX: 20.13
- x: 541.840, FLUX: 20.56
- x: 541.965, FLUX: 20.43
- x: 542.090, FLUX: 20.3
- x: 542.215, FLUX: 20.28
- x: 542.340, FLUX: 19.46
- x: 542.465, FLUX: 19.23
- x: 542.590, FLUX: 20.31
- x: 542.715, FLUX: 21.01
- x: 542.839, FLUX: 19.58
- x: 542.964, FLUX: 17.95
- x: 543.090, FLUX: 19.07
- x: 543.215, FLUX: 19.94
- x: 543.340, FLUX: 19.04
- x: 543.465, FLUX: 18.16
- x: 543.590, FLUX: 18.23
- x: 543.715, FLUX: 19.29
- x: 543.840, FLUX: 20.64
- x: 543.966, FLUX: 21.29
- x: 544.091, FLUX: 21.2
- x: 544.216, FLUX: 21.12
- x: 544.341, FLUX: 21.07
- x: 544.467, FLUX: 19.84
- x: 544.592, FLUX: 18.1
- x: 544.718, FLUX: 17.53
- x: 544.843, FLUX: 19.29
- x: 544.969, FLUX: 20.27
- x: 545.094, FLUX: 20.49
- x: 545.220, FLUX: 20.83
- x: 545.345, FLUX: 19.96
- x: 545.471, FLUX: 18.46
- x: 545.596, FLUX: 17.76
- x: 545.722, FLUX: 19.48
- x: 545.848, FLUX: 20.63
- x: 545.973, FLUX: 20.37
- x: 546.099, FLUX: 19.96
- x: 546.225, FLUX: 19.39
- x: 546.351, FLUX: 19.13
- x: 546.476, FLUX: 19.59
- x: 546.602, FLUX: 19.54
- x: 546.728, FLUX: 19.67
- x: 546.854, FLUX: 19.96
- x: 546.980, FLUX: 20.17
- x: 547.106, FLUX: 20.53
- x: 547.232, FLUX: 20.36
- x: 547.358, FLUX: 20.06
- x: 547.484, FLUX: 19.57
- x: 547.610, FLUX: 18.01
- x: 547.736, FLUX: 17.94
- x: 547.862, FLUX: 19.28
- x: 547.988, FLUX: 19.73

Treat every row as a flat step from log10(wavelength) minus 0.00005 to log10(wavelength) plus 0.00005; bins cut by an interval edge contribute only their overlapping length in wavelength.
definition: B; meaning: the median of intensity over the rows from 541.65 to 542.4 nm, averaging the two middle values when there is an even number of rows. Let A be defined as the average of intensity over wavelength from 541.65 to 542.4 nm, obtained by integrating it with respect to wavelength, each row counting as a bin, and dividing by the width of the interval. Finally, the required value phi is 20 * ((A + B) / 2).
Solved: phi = 405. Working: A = 20.2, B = 20.3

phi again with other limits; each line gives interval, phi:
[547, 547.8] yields 393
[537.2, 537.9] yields 409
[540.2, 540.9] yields 368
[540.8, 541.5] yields 383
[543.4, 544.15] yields 398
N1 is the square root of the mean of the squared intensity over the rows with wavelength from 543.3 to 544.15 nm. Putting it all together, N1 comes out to 19.7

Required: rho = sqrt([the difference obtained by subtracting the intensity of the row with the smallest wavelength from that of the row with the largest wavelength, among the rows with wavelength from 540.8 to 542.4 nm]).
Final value 0.8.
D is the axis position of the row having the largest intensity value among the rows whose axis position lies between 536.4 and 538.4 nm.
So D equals 537.491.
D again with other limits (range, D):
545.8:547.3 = 545.848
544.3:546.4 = 544.341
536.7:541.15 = 537.491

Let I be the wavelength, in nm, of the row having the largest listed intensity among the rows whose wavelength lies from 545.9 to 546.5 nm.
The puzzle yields 545.973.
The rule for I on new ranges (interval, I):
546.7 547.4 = 547.106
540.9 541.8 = 541.342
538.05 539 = 538.978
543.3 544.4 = 543.966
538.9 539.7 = 538.978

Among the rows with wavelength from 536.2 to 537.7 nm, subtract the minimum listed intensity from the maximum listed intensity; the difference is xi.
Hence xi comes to 4.4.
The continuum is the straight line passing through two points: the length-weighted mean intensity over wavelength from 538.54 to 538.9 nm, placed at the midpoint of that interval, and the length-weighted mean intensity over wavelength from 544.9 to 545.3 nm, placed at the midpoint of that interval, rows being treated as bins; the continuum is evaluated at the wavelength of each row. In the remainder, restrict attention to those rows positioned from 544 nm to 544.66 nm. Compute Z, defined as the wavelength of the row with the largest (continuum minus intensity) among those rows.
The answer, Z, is 544.592 nm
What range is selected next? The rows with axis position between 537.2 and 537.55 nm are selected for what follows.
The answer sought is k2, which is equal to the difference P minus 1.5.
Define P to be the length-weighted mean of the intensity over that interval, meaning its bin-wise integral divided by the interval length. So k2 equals 18.7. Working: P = 20.2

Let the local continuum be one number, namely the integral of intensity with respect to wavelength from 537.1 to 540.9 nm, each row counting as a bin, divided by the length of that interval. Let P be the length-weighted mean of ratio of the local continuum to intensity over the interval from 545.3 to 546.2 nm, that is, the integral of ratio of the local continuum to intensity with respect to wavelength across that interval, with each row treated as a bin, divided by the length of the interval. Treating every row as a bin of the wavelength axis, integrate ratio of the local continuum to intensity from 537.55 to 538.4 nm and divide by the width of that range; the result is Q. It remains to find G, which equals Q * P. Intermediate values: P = 1.01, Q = 0.96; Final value 0.97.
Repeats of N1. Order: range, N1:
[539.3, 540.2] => 19.2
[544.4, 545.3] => 19.5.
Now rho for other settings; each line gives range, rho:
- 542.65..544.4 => 0.2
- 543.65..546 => 1.0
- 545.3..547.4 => 0.3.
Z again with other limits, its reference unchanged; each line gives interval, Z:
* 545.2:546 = 545.596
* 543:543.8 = 543.465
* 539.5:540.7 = 540.594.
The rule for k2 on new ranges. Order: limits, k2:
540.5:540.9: 16.3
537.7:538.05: 18.9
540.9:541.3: 17.3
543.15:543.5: 17.6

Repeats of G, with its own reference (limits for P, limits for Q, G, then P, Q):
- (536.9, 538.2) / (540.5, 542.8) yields 1.01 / 1.00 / 1.01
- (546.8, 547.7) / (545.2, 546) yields 1.00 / 0.99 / 1.01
